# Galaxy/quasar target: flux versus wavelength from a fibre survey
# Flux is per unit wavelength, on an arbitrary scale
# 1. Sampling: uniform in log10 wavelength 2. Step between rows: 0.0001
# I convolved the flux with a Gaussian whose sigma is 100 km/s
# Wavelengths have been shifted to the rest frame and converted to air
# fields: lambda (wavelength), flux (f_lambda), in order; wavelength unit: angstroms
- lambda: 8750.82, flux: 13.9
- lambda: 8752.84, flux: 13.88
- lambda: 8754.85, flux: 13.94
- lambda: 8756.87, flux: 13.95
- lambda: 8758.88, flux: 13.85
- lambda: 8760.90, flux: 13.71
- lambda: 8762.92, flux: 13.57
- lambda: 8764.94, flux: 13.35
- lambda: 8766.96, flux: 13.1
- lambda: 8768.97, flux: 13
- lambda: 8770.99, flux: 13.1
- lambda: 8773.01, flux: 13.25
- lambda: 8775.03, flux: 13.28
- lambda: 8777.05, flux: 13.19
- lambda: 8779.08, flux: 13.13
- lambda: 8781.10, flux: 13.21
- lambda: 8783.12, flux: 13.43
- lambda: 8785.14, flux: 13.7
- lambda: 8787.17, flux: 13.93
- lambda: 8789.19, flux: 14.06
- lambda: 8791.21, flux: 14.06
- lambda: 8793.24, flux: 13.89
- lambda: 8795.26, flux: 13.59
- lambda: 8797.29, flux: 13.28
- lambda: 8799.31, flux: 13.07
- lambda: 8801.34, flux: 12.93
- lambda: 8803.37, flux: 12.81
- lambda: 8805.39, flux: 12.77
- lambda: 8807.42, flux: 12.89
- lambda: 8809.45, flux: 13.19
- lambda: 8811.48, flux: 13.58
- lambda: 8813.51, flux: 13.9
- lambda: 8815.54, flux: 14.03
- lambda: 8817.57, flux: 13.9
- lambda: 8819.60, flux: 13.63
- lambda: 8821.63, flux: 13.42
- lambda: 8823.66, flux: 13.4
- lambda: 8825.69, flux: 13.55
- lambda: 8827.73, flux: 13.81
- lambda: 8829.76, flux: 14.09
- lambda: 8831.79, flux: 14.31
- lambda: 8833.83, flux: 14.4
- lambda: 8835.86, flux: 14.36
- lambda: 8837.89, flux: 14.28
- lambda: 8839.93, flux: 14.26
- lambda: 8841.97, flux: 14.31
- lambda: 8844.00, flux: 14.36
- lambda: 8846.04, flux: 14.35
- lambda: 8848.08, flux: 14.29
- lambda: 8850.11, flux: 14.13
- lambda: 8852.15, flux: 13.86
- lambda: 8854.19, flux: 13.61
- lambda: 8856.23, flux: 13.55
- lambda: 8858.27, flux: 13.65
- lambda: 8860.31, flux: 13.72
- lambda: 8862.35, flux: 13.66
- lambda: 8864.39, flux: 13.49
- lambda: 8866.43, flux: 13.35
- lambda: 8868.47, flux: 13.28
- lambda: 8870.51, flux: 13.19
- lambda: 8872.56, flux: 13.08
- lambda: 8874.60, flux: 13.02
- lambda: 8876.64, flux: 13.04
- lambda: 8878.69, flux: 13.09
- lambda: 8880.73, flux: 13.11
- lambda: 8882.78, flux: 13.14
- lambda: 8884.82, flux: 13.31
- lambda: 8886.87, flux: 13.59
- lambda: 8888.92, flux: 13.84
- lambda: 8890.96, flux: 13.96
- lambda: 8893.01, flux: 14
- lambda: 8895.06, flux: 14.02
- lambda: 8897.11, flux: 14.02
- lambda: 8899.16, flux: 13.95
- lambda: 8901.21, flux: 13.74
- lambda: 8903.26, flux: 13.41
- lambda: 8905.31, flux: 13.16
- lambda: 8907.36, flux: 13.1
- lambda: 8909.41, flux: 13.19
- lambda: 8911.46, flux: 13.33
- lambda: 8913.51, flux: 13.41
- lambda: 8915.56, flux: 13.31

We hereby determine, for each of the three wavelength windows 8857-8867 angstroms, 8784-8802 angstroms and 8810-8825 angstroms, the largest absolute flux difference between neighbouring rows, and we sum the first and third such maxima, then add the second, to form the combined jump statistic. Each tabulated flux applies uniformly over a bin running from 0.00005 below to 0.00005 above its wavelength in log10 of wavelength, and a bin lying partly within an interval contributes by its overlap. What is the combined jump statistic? 0.80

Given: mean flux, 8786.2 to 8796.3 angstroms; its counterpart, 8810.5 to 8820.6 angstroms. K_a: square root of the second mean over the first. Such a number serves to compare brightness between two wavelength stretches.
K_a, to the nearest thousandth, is 0.996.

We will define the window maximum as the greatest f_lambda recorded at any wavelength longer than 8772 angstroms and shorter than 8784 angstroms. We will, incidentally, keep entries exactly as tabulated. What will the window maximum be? 13.43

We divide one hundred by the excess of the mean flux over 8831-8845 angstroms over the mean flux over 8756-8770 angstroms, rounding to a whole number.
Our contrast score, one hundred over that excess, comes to 122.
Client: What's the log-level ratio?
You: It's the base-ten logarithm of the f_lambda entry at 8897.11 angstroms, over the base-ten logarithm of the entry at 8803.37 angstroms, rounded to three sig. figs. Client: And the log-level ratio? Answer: 1.04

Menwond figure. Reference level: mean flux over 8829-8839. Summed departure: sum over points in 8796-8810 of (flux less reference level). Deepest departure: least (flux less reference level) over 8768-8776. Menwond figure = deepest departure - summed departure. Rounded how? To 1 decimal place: 7.8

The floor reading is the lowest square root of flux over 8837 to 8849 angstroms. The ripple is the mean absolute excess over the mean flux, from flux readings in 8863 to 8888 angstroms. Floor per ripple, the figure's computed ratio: 25.2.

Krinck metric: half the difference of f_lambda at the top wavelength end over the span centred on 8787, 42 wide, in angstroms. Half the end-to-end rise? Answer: -0.1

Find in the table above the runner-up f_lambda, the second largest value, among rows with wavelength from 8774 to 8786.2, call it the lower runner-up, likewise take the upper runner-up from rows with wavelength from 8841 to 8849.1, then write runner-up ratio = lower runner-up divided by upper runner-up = 0.94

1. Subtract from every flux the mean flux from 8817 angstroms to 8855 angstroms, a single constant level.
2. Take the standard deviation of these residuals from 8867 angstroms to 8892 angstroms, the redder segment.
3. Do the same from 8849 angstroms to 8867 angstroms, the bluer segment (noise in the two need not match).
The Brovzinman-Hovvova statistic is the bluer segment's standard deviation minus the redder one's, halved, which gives -0.05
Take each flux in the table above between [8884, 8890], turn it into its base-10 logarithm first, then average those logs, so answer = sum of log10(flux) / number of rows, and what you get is 1.13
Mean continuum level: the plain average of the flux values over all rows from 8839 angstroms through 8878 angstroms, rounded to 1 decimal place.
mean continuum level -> 13.7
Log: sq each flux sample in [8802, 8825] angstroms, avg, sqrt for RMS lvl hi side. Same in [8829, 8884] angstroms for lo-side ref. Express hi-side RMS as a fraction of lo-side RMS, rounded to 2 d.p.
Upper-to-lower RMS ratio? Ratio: 0.98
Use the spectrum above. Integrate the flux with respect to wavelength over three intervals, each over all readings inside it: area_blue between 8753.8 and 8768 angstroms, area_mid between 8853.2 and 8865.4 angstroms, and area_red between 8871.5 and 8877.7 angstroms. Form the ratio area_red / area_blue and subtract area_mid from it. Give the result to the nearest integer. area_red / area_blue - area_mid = -166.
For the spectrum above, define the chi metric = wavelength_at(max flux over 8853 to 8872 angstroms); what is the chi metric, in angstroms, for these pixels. 8860.31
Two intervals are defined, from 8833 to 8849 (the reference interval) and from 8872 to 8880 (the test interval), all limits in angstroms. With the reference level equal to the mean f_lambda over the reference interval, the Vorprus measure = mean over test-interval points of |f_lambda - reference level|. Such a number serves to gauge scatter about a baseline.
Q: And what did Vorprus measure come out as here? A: 1.27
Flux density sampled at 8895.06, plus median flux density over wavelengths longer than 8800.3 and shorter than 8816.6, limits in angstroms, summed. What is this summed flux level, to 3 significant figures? 27.1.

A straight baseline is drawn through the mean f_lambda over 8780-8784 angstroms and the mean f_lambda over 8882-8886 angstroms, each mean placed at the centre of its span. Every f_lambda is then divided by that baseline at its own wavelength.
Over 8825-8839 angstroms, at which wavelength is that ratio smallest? 8825.69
